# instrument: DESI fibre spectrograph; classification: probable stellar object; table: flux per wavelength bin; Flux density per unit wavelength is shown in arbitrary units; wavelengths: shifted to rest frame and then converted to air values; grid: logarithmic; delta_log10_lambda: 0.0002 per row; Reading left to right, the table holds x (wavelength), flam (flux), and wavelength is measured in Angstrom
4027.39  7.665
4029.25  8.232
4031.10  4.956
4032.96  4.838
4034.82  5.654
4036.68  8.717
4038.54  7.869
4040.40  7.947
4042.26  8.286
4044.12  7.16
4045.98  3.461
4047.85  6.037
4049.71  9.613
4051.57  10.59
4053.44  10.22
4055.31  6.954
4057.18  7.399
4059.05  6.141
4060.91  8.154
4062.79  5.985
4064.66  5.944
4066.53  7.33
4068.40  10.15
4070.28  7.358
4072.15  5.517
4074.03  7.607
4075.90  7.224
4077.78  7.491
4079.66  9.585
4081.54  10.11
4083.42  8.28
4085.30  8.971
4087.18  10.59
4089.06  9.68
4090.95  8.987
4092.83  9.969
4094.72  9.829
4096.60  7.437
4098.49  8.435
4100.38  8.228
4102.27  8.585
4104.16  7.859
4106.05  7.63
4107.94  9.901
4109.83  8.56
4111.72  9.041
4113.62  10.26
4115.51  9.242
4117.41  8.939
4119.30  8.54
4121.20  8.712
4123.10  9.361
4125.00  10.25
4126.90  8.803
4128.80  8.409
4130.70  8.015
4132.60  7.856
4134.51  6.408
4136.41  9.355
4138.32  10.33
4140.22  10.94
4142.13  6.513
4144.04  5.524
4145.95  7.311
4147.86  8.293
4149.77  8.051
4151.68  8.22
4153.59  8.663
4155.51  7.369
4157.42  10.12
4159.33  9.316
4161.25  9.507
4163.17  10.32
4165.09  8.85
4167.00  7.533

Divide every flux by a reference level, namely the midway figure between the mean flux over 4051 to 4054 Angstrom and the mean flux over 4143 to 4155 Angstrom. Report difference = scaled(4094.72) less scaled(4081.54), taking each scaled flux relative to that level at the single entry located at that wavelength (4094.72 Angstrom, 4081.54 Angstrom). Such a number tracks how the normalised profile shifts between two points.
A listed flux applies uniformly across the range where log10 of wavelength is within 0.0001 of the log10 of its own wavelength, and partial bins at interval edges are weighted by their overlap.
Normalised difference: -0.03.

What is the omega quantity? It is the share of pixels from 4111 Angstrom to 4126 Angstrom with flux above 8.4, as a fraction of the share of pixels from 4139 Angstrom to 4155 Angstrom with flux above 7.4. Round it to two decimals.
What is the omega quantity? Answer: 1.60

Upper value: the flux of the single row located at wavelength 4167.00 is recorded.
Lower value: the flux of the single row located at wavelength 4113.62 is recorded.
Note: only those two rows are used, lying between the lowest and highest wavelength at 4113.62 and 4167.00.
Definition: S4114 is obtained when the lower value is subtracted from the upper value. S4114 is -2.7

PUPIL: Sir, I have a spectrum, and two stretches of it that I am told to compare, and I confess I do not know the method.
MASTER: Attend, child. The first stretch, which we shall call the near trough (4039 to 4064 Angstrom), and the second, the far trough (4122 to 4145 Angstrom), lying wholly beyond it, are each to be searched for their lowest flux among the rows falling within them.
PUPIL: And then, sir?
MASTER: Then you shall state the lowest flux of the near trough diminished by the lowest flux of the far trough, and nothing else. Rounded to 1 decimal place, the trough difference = -2.1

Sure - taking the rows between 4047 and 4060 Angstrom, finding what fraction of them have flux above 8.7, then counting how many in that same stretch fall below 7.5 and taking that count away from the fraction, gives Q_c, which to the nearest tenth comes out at -3.6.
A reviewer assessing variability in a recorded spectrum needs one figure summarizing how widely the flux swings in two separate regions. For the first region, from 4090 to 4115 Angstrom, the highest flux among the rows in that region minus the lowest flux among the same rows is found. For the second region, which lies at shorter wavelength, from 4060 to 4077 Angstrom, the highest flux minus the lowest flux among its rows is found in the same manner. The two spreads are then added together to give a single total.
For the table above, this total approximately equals 7.5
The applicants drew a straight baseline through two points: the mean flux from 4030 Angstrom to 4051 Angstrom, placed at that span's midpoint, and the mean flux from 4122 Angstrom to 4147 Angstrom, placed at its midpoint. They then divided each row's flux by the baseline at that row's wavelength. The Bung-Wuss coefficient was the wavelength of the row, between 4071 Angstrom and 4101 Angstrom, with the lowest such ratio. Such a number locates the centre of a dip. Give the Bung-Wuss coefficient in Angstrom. 4072.15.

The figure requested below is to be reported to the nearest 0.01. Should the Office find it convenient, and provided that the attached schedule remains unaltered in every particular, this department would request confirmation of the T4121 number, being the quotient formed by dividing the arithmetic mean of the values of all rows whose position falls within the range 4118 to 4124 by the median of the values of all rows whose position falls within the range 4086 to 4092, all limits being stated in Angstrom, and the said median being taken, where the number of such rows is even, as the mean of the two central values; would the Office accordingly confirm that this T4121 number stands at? 0.92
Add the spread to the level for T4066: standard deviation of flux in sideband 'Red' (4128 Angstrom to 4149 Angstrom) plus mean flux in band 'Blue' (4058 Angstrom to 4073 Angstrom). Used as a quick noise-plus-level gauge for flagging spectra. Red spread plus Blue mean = 8.7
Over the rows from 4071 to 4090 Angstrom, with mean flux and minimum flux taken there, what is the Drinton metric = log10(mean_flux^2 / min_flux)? 1.12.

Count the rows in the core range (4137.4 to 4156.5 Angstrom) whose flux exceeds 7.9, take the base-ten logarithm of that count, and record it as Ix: 0.78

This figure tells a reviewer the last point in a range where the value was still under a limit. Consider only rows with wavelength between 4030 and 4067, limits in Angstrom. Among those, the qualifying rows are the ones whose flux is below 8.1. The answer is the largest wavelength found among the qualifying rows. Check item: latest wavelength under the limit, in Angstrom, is 4066.53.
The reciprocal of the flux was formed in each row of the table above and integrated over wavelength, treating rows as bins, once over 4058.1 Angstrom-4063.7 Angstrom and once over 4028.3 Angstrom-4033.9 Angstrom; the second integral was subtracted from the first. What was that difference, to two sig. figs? -0.14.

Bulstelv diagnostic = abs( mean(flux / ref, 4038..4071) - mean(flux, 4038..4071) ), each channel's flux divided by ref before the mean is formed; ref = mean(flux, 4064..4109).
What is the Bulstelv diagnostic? 6.7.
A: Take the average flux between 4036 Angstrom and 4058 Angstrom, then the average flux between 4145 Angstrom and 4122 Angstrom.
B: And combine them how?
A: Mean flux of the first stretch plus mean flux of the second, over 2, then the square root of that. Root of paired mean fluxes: 2.86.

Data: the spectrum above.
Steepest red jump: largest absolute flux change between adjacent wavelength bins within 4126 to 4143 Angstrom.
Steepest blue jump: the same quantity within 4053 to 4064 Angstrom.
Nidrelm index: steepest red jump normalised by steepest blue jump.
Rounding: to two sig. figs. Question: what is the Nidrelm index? 1.4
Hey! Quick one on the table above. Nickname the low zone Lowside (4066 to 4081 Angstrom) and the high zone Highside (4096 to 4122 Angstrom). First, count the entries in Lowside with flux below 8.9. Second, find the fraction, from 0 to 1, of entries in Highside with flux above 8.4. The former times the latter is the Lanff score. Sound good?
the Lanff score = 4.3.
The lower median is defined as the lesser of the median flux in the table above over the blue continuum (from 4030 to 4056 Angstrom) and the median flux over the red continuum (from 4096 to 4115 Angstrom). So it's 7.51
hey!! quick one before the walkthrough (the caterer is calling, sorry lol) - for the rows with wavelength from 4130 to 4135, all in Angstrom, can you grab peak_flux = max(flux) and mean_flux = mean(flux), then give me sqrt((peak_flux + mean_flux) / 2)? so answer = 2.78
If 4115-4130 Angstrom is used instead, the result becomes 3.10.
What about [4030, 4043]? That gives 2.79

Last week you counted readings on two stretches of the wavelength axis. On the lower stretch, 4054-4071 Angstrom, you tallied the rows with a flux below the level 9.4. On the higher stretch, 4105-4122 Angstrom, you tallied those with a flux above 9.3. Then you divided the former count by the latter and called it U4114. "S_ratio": 4.0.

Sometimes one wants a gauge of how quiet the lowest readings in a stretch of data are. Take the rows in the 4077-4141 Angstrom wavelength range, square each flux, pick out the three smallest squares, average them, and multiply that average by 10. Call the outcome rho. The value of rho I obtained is 508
